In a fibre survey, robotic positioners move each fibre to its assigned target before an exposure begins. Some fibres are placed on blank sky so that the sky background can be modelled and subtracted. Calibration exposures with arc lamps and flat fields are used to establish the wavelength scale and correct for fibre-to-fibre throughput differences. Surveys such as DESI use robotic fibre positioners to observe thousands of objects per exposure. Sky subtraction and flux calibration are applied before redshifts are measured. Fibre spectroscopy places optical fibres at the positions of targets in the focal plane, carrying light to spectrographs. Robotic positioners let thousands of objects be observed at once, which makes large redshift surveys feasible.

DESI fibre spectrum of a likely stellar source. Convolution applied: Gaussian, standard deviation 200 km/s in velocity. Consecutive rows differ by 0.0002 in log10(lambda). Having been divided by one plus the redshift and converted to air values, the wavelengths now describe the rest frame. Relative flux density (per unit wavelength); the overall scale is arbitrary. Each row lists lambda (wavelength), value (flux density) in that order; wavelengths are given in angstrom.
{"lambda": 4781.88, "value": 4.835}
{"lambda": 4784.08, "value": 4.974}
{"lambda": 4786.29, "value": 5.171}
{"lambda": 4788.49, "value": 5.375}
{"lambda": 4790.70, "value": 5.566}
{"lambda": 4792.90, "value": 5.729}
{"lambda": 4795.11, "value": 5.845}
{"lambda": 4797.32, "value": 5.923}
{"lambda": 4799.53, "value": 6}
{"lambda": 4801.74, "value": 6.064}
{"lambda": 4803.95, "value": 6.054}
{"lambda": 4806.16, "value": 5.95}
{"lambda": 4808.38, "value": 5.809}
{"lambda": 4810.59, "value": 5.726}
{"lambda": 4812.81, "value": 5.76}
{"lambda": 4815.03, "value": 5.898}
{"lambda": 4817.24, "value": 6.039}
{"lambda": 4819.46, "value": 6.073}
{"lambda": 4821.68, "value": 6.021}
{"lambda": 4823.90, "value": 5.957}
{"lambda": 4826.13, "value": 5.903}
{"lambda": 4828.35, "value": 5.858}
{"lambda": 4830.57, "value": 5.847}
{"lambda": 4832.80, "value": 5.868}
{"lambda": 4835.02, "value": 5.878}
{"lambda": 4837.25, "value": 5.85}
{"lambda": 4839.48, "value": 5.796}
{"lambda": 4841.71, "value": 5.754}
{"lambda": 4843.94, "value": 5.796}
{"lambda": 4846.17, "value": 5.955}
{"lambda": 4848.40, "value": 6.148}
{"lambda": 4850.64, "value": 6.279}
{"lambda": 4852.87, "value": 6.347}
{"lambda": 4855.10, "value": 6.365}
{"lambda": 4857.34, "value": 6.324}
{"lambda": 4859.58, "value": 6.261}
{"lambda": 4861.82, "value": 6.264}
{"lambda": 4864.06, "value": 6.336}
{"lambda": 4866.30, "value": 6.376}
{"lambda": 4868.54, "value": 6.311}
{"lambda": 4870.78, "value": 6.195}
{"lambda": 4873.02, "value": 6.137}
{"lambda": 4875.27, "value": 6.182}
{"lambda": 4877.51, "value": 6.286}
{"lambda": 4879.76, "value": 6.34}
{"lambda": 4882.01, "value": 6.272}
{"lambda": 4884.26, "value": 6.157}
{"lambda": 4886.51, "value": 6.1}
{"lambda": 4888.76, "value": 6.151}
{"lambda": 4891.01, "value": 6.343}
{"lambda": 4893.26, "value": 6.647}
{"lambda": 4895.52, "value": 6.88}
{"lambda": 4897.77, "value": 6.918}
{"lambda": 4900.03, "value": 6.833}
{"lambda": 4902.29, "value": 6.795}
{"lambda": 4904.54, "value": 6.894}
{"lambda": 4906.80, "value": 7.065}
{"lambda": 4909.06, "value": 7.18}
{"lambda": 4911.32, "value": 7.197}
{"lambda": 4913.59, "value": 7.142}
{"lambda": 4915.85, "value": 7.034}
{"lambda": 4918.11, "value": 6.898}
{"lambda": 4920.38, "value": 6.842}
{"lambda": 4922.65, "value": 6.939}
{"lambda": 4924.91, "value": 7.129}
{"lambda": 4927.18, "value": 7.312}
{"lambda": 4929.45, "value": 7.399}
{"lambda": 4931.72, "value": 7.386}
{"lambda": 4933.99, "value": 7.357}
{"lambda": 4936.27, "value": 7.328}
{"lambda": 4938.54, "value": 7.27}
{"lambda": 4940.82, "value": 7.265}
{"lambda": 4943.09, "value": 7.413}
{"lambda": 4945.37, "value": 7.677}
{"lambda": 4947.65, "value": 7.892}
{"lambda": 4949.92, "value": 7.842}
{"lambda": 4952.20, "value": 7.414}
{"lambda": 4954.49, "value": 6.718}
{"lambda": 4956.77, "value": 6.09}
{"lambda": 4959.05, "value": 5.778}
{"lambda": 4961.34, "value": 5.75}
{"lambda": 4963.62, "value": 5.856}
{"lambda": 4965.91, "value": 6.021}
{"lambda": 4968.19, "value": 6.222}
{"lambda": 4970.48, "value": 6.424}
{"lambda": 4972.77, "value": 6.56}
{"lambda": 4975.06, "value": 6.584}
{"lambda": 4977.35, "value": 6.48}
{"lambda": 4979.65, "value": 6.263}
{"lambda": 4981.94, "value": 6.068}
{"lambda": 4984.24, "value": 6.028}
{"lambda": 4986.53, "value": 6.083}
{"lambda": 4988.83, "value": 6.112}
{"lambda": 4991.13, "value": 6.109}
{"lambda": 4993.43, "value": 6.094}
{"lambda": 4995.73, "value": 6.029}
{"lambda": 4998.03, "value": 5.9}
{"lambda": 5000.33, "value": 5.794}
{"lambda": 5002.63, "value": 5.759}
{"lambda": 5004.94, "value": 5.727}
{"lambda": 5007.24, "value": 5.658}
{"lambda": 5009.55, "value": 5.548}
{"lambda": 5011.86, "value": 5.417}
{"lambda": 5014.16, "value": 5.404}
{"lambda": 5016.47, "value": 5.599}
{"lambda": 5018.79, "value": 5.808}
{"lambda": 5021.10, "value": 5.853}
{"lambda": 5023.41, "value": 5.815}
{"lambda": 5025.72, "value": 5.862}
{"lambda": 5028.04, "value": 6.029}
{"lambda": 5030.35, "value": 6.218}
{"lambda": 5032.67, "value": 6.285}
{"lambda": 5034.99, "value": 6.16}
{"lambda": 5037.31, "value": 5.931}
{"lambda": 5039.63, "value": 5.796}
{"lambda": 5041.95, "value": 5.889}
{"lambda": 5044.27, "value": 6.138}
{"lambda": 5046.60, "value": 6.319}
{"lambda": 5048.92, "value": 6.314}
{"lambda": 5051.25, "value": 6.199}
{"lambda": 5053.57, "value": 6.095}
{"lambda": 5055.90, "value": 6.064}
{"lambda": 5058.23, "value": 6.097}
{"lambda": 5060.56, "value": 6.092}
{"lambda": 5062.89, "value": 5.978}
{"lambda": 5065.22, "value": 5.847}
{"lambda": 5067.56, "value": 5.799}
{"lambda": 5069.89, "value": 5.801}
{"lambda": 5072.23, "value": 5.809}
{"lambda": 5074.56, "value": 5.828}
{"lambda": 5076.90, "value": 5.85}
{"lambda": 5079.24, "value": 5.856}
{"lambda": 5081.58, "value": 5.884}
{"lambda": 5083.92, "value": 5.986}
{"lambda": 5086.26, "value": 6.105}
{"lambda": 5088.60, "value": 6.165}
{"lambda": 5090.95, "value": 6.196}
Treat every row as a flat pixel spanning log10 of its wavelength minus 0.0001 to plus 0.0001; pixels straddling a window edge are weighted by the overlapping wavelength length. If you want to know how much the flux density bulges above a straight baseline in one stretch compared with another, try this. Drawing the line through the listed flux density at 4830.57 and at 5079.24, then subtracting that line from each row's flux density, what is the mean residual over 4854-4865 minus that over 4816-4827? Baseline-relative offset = 0.31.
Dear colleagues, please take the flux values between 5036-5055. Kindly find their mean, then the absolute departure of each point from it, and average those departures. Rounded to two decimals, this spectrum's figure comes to 0.16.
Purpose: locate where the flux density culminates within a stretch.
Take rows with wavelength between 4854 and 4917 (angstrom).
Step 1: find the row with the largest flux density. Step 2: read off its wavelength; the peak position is 4911.32 angstrom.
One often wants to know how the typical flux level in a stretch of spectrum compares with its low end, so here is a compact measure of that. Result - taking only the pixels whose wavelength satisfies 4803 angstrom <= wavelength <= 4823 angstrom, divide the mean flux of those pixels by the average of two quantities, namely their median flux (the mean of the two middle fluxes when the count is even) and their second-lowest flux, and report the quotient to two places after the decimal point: 1.01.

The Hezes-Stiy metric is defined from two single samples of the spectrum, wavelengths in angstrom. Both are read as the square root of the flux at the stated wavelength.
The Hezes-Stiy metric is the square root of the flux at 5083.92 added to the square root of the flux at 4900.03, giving 5.06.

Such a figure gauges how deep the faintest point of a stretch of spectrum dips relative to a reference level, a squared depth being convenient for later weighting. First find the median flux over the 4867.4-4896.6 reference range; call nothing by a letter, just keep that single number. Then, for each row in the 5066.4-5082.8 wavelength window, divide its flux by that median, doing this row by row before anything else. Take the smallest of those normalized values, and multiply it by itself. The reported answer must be 0.85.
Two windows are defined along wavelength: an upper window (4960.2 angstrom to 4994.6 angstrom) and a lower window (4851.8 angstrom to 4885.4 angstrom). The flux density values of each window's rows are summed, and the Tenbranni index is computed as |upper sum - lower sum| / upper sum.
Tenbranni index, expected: 0.02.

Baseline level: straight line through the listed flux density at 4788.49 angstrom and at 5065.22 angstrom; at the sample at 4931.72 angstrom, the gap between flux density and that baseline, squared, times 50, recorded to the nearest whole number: 156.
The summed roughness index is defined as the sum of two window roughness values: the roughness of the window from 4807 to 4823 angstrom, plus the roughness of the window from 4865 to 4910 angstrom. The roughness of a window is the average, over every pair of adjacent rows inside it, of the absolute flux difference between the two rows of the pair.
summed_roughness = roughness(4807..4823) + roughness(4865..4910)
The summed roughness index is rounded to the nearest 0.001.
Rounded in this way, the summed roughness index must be 0.186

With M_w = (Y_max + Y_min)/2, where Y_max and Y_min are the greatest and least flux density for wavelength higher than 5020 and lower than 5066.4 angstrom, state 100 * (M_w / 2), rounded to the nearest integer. 303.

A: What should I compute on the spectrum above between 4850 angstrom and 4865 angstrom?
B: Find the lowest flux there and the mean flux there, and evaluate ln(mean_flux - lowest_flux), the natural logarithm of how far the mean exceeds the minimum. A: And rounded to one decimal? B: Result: -3.0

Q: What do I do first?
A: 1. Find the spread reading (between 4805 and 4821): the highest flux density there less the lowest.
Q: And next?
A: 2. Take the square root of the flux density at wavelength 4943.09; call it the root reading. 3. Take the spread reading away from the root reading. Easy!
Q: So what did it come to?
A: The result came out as 2.38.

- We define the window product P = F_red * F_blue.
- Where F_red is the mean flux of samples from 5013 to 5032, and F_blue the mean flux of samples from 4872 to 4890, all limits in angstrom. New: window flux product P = 36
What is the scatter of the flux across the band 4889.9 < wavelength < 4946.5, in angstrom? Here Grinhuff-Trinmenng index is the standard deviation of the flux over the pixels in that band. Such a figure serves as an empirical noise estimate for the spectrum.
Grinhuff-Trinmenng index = 0.29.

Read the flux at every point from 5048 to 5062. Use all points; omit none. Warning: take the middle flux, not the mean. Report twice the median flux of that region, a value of 12.2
